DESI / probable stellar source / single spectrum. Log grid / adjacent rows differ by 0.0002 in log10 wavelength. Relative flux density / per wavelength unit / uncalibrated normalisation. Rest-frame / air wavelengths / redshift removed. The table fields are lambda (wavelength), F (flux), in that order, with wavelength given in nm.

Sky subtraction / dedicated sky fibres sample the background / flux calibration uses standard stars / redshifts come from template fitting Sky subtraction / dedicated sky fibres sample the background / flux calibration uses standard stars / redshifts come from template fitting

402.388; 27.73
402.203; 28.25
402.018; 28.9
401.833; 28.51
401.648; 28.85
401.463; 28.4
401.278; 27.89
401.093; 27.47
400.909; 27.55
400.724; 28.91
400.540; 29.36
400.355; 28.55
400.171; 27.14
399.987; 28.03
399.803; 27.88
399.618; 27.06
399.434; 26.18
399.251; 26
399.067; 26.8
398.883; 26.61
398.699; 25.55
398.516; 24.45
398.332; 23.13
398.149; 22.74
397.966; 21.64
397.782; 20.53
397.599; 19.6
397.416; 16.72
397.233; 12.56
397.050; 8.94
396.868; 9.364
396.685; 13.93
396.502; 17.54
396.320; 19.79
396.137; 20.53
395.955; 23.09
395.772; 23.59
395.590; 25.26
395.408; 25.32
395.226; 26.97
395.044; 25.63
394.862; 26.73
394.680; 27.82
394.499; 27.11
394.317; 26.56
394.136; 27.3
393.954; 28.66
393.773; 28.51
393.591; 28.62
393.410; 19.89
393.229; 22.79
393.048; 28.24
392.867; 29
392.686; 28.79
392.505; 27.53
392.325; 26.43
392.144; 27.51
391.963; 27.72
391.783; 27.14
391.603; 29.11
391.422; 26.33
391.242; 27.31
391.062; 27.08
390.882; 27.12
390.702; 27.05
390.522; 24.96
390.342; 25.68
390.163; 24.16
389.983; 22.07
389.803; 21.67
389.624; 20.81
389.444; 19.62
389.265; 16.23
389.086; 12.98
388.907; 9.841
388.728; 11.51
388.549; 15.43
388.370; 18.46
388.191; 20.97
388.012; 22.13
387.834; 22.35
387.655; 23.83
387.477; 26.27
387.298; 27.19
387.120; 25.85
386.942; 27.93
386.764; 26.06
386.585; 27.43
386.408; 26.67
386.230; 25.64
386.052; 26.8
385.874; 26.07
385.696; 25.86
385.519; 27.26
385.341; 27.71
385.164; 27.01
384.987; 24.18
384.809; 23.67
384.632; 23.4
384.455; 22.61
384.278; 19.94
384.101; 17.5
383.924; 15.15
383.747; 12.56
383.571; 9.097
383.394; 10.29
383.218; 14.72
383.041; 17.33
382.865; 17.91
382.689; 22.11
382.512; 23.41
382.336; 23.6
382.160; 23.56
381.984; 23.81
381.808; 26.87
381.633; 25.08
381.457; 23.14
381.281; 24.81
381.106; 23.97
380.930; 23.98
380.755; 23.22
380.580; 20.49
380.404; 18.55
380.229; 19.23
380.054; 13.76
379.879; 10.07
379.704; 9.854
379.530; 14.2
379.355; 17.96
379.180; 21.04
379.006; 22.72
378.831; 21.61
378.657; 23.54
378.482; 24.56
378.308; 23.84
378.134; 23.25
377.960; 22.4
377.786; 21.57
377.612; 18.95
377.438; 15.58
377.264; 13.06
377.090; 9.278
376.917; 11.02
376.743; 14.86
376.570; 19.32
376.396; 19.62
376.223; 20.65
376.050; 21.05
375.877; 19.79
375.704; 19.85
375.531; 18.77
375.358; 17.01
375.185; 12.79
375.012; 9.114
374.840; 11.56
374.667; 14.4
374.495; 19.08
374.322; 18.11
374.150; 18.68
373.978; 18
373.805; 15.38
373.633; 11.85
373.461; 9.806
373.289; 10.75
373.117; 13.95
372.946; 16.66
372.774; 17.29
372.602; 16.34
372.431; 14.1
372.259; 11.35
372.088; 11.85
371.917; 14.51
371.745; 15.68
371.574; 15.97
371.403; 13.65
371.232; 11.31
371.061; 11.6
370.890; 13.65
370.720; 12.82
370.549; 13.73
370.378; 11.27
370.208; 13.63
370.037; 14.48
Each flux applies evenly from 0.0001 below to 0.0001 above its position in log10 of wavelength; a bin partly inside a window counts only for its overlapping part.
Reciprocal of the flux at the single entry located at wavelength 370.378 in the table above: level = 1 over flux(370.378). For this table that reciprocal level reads 0.089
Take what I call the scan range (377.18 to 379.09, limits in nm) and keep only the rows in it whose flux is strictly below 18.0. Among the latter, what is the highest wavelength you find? 377.438 nm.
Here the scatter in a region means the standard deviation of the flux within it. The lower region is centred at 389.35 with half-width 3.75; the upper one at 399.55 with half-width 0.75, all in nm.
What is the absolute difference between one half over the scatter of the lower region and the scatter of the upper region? 1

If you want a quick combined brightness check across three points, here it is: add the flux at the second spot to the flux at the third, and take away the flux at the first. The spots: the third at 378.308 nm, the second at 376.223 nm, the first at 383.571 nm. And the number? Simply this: 35.4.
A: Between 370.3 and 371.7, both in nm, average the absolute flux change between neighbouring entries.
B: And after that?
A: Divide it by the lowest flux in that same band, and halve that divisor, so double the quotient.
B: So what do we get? 0.28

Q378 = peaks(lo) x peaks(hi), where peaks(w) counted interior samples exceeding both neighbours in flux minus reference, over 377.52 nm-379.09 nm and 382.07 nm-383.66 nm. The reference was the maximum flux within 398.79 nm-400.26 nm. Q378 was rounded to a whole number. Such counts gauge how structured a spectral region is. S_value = 1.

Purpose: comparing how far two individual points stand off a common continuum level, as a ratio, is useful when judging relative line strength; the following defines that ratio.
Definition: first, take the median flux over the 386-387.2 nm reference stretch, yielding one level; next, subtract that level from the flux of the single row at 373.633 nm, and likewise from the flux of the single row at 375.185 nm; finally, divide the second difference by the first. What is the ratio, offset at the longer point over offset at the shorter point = 0.94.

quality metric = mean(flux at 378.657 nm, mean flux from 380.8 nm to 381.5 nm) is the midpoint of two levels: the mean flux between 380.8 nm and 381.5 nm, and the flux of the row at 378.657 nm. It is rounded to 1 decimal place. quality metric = 23.8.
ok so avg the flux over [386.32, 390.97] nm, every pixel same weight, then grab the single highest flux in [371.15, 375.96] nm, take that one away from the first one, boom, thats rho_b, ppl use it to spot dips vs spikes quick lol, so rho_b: 2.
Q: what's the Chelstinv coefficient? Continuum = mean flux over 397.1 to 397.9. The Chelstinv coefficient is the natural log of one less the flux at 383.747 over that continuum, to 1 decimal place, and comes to -1.3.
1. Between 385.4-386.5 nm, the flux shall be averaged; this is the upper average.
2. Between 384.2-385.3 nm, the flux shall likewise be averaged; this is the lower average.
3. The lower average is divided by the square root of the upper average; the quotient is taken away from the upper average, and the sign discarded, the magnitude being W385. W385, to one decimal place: 21.8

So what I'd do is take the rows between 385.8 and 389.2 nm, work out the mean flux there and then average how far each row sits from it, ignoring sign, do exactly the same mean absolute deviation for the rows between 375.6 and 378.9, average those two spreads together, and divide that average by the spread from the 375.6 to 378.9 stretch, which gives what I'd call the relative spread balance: 1.20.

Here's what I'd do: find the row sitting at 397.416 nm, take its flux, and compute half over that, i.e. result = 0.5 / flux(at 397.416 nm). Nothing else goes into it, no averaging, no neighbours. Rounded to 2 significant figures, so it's 0.030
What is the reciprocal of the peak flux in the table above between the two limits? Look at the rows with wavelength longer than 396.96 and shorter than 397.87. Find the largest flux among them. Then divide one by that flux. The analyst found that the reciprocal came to 0.049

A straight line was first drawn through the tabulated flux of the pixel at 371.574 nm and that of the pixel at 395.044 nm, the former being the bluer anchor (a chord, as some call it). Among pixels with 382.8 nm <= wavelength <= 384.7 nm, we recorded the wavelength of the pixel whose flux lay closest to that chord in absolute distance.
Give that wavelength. 384.278 nm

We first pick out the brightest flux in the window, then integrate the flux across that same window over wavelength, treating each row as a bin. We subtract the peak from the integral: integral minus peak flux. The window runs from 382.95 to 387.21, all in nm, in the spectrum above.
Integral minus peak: 66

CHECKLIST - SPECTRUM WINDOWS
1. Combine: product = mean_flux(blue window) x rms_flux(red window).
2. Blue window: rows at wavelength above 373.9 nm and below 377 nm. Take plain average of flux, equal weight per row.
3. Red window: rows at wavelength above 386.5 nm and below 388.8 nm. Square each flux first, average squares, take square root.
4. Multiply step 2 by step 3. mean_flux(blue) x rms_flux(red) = 392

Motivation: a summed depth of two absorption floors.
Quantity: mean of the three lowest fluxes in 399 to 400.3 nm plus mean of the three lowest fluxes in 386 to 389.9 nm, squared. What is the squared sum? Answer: 1427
